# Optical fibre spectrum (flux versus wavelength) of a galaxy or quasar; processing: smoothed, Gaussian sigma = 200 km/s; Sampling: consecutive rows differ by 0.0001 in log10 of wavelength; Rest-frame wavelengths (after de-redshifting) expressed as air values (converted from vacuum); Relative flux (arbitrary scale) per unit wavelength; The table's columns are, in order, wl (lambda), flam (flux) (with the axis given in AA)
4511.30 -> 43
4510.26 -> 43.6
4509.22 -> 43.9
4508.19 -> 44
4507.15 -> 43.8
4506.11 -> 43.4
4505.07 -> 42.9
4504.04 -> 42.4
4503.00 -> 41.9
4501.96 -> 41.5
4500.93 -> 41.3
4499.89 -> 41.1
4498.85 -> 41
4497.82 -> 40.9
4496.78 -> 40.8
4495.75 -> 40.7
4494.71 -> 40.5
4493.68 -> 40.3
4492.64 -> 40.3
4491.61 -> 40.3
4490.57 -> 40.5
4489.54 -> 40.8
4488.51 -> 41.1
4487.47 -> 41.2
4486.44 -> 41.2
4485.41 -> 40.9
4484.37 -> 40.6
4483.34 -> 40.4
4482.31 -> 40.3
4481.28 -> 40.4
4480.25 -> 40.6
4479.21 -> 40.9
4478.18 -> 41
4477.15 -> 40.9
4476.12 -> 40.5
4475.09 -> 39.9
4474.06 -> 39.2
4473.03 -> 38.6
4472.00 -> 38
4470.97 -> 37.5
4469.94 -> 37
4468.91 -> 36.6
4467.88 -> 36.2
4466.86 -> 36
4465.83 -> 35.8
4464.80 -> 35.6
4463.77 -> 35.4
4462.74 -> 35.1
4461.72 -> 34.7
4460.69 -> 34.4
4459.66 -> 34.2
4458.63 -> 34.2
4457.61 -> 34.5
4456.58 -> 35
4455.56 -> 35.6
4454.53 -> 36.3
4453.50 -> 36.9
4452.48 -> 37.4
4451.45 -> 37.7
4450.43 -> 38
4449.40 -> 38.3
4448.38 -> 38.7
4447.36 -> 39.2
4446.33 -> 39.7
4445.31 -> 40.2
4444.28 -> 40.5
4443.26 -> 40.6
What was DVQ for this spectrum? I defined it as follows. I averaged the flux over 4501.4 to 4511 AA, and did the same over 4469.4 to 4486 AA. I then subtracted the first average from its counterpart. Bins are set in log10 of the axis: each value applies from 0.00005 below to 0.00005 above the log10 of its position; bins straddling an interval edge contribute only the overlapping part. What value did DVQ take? -3.3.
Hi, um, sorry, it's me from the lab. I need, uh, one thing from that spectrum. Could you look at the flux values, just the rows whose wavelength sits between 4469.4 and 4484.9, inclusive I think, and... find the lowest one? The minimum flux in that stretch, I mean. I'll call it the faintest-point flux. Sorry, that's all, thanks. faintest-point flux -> 37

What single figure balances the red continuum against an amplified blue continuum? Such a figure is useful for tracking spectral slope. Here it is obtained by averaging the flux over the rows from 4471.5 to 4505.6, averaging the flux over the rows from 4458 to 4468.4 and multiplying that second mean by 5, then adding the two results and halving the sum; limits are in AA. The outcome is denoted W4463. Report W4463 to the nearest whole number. 108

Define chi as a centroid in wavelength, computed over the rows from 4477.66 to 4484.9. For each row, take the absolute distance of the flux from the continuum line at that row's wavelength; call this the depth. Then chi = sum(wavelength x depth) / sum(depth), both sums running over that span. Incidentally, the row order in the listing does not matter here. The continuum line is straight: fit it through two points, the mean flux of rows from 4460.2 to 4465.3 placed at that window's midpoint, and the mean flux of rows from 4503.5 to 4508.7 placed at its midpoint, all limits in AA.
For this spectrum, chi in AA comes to 4480.7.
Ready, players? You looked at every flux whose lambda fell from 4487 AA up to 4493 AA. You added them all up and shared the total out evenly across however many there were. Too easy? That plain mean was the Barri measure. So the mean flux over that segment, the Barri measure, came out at 40.7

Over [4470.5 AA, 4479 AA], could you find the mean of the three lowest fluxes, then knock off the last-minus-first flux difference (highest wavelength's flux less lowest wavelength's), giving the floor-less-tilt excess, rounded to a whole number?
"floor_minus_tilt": 35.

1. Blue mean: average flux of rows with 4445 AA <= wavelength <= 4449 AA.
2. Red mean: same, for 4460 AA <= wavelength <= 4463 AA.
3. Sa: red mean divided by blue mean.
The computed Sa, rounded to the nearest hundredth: 0.88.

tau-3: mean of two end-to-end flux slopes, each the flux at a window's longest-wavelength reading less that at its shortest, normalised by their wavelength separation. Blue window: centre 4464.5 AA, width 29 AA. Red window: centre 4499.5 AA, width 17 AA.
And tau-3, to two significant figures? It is 0.17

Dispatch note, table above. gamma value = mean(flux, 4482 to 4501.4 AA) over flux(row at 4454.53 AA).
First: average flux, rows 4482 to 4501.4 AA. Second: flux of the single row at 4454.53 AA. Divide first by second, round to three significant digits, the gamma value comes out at 1.12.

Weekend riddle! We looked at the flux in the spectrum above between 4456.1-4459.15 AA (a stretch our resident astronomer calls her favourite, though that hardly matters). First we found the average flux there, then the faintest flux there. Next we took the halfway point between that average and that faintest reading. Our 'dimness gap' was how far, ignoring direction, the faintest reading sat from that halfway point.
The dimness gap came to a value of 0.18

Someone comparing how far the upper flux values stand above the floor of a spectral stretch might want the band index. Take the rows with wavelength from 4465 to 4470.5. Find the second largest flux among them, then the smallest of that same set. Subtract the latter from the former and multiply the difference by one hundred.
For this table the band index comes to 80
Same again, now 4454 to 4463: 140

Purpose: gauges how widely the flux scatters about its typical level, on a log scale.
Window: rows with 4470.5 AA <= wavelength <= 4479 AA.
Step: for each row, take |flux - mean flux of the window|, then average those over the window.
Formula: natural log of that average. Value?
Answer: 0.1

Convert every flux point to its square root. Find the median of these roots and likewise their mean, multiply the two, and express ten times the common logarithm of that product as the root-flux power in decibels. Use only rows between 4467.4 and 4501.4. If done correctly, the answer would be 16.0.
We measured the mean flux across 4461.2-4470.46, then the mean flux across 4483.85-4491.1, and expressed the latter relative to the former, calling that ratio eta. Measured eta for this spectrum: 1.14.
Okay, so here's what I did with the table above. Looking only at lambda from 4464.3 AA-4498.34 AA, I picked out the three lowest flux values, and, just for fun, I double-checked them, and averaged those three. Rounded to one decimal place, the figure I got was 35.8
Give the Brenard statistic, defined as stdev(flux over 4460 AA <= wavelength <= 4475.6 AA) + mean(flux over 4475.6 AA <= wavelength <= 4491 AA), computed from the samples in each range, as 42.4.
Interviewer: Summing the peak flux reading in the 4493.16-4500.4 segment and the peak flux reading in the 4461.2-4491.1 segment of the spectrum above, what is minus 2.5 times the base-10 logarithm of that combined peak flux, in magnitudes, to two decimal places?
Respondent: -4.79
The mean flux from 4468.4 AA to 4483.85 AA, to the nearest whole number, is 39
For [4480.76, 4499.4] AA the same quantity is 41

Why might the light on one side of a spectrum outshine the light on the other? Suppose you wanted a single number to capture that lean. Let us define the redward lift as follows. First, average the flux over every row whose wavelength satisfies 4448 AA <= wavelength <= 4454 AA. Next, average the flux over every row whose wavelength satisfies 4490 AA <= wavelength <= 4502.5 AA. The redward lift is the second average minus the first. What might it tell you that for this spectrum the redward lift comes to 2.9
